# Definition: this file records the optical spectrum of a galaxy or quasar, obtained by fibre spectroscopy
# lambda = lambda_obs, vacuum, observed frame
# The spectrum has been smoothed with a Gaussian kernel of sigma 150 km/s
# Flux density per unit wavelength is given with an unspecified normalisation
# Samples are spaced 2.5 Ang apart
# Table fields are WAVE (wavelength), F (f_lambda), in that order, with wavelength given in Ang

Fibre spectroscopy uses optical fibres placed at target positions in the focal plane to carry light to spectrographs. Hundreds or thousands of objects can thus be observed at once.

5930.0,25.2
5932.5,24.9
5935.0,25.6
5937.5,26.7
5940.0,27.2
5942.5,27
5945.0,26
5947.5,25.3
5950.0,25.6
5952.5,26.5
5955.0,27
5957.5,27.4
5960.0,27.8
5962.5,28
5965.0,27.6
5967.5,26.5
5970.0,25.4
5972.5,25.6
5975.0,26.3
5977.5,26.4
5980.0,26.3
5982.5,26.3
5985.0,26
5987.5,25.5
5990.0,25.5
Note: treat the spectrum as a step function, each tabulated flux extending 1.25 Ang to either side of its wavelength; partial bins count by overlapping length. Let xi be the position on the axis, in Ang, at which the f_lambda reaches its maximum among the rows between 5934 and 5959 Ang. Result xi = 5957.5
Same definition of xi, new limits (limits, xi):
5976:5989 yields 5977.5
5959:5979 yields 5962.5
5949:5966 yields 5962.5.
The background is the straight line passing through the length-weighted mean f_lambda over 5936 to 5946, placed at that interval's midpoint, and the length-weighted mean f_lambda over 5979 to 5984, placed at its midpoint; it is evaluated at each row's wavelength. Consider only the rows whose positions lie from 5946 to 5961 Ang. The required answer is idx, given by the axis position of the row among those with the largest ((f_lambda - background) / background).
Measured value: 5960.0 Ang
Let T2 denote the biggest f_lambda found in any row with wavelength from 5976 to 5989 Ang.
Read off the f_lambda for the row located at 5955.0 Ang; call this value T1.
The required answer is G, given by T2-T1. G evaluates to -0.6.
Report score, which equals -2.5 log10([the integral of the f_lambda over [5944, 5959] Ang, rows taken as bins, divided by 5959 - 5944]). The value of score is -3.551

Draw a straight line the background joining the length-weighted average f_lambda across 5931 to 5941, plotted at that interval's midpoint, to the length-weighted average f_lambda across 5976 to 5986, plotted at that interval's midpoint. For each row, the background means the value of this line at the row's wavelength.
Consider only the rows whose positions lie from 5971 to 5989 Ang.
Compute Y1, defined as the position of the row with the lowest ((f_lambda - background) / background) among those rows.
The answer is 5987.5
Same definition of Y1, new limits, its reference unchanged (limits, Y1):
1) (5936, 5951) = 5947.5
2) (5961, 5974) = 5970.0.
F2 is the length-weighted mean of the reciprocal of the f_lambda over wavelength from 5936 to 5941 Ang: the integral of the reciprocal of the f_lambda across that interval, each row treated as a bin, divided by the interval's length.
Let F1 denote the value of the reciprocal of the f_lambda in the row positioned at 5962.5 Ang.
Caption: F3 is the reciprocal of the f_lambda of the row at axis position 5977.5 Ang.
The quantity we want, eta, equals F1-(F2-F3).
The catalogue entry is 0.036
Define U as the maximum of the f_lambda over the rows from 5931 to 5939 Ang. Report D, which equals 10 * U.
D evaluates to 267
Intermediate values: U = 26.7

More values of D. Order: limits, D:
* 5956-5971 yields 280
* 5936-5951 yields 272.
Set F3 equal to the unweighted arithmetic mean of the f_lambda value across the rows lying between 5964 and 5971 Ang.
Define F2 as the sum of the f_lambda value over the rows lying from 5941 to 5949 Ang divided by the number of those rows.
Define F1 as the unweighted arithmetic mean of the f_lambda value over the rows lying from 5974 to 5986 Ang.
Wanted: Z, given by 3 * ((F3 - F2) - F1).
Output -78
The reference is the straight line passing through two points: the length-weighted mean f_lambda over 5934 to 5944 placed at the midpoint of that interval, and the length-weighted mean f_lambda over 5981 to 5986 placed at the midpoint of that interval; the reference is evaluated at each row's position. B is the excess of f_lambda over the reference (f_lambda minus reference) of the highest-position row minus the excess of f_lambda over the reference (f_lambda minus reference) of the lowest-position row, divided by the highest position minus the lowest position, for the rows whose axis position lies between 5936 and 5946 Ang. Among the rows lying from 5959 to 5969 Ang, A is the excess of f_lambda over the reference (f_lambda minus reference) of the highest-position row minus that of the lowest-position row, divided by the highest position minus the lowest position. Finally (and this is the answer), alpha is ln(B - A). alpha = -2.5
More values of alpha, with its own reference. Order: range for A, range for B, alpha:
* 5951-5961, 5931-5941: -2.0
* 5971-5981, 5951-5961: -2.5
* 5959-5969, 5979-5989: -2.7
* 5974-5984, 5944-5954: -2.7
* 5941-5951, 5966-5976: -1.8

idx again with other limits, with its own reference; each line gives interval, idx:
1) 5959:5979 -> 5962.5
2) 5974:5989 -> 5977.5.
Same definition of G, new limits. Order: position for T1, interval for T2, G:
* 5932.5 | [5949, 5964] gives 3.1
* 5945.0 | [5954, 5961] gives 1.8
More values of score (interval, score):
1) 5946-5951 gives -3.515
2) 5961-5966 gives -3.611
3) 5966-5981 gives -3.542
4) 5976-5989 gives -3.541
